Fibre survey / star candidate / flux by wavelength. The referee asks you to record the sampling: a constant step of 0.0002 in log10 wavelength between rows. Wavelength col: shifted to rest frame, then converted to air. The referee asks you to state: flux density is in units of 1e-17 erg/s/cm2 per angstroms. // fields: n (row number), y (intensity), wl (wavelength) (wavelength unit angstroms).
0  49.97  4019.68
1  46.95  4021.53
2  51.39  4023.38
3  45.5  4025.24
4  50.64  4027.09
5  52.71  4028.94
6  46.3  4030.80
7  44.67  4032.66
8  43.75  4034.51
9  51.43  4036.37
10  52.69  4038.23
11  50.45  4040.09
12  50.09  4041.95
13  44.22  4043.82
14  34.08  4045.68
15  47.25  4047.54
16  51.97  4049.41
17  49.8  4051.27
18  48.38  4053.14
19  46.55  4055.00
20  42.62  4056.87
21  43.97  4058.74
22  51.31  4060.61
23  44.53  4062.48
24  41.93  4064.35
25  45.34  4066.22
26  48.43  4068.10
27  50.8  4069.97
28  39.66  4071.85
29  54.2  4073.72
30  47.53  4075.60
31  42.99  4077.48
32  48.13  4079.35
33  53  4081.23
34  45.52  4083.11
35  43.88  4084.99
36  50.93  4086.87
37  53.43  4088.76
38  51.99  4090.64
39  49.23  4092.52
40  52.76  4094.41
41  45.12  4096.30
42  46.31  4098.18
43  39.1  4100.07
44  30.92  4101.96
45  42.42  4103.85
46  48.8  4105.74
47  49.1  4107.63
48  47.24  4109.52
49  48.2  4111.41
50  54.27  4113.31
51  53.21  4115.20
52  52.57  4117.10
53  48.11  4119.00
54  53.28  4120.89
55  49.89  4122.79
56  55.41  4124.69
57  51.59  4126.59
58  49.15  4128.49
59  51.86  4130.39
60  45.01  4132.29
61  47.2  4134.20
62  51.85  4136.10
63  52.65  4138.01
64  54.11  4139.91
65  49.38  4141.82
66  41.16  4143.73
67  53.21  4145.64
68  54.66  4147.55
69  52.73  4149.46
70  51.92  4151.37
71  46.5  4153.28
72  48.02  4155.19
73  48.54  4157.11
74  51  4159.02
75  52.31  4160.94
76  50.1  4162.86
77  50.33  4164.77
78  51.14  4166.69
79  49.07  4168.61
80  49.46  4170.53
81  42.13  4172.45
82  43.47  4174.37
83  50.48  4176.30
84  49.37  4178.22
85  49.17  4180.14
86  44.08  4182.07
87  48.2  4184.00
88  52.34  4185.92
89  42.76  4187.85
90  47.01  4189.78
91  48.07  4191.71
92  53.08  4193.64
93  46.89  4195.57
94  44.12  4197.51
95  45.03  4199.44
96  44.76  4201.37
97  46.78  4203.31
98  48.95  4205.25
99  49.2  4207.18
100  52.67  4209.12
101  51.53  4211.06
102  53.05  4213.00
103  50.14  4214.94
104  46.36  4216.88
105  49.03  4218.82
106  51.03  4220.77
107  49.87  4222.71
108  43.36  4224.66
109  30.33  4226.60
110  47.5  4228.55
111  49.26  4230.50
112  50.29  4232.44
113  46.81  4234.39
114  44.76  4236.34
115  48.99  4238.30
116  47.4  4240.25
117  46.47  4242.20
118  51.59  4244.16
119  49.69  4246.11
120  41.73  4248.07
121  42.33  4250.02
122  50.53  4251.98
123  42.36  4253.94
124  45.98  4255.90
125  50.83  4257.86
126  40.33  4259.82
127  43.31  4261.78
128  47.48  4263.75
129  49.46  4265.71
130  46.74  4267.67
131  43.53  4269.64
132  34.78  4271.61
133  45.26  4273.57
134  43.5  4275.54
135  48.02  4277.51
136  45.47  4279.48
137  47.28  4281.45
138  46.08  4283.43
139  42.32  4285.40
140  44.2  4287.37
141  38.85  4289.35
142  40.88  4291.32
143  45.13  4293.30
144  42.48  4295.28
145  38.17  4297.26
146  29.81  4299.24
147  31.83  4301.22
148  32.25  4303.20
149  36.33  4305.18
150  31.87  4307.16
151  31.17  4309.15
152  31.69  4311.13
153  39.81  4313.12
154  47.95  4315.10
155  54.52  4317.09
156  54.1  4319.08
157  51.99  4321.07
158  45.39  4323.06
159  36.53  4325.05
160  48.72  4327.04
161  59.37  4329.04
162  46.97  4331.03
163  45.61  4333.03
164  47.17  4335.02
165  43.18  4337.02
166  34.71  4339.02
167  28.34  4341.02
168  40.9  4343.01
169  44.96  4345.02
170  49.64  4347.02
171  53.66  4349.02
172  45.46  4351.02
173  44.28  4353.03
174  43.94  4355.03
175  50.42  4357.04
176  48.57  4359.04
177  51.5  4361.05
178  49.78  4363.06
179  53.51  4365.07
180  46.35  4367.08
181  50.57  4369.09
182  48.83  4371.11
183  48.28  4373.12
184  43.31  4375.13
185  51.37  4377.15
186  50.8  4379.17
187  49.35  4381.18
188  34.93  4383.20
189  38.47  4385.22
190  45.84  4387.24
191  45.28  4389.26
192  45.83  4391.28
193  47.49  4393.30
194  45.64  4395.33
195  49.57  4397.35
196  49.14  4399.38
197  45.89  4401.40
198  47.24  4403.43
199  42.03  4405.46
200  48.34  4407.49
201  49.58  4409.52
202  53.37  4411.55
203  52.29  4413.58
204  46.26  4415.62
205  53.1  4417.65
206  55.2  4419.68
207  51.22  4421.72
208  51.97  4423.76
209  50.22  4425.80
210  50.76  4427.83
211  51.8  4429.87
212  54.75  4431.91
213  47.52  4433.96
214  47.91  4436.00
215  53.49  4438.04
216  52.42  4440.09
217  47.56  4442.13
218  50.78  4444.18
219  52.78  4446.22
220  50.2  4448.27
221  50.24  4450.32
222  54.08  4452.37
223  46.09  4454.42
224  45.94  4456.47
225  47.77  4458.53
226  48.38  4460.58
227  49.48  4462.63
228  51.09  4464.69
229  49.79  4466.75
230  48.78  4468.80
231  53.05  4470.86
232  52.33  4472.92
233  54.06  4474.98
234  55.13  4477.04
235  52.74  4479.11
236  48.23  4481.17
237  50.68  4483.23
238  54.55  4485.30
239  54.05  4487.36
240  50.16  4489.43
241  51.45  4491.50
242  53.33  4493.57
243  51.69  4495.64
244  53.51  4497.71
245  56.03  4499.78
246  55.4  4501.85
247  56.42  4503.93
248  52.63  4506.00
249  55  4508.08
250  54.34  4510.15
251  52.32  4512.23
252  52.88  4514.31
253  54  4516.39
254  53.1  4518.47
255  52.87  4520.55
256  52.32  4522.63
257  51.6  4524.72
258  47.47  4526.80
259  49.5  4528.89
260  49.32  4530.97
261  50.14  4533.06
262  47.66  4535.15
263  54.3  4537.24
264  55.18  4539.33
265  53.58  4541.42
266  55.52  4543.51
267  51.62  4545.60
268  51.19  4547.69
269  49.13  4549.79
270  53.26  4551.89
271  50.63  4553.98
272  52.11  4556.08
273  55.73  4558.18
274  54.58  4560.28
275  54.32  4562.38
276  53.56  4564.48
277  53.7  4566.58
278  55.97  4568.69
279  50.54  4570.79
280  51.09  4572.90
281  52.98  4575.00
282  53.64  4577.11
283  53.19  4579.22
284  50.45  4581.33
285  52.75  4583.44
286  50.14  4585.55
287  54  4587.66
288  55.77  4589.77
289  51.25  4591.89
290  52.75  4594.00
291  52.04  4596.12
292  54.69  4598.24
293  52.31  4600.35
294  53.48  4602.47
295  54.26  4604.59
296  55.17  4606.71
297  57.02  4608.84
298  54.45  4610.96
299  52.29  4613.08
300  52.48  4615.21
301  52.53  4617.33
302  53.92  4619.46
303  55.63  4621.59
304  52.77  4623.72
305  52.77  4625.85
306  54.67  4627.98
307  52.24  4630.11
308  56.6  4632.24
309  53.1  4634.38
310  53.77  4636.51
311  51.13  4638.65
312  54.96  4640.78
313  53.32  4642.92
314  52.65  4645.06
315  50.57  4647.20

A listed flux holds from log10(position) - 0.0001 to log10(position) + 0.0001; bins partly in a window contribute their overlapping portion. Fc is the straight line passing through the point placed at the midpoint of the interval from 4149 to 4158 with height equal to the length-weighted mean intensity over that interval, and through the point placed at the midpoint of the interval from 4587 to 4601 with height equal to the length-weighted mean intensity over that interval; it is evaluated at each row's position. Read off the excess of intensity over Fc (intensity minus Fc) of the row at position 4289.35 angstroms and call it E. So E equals -11.7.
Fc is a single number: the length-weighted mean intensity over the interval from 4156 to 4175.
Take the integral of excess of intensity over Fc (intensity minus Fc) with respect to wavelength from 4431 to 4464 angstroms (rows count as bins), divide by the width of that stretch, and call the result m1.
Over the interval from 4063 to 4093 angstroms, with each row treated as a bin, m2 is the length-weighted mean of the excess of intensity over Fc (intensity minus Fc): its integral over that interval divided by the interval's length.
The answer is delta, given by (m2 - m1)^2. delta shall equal 4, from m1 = 1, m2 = -1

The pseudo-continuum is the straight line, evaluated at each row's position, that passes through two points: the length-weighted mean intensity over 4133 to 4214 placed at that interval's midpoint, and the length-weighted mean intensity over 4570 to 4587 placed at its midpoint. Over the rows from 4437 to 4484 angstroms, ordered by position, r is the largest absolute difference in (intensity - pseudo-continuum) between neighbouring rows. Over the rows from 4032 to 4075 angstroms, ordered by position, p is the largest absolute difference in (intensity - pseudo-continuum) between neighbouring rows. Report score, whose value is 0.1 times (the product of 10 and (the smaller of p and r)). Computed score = 8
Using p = 14.5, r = 8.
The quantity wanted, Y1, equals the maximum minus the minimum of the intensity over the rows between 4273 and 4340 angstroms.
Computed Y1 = 30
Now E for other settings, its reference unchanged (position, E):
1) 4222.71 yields -0.1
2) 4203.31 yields -3.0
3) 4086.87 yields 2.1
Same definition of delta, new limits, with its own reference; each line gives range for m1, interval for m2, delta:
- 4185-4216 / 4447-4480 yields 4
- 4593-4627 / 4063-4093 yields 34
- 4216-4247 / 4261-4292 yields 8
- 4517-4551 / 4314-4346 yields 35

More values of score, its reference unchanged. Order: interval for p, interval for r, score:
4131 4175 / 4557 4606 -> 5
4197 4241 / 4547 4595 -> 5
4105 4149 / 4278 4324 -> 8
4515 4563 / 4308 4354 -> 7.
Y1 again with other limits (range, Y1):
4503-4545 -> 9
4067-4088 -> 15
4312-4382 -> 31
